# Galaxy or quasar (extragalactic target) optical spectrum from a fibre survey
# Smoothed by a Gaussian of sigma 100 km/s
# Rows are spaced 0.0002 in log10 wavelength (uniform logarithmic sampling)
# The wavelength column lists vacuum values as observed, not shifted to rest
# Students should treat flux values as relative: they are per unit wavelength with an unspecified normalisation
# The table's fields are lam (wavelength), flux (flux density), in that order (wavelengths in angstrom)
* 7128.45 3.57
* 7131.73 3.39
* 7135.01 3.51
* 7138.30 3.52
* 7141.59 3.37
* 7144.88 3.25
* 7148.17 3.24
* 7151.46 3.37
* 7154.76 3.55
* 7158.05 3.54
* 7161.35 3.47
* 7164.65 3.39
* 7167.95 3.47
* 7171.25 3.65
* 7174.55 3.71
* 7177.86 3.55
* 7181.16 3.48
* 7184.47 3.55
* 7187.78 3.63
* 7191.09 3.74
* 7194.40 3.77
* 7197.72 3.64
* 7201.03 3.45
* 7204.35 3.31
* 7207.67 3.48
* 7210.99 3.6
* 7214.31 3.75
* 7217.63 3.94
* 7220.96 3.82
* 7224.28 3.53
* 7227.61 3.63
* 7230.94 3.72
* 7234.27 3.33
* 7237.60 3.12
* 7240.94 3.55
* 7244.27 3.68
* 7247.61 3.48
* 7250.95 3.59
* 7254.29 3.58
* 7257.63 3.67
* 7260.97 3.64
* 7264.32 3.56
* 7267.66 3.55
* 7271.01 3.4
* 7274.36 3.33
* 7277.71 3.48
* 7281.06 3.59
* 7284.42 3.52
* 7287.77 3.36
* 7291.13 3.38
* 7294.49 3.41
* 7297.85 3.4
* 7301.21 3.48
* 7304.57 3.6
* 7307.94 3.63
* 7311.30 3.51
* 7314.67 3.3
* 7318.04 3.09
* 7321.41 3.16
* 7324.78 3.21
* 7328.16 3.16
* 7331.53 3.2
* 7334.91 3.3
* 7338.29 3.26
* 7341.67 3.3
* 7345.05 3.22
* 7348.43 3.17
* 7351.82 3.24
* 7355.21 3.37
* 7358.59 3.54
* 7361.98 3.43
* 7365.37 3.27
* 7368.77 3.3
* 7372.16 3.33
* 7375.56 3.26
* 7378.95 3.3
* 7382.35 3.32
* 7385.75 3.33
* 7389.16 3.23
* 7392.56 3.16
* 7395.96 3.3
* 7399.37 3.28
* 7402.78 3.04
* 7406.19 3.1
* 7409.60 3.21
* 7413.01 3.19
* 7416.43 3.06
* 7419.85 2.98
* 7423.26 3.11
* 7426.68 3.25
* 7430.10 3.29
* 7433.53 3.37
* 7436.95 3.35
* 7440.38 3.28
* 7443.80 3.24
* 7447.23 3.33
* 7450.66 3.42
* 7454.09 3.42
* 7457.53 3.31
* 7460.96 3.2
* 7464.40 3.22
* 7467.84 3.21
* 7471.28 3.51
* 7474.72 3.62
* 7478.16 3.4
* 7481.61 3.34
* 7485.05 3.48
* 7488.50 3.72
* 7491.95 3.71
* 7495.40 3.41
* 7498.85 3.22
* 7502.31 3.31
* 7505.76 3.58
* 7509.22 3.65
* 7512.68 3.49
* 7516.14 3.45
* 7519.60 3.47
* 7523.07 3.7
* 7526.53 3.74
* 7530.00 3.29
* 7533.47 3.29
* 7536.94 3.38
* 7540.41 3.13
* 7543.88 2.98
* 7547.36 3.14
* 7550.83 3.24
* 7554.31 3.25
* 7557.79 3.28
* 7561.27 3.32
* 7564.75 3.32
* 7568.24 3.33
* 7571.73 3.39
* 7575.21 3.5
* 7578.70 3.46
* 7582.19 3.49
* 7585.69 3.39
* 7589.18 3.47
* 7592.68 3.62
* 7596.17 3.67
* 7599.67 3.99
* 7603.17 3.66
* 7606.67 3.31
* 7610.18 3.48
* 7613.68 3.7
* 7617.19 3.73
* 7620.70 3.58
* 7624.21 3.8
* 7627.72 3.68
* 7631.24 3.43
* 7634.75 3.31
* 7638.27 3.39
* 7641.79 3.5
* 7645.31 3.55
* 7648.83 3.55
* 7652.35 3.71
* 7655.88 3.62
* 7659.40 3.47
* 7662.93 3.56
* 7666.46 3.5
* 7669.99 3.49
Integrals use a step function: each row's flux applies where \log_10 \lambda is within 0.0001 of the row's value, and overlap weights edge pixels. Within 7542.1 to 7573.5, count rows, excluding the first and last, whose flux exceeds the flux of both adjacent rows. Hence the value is 0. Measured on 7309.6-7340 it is 2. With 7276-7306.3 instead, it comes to 2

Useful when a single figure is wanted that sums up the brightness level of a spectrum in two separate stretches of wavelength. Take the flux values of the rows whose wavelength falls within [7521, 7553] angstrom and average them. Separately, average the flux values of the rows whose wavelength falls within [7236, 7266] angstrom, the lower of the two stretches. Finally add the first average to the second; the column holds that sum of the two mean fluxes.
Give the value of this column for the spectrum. 6.86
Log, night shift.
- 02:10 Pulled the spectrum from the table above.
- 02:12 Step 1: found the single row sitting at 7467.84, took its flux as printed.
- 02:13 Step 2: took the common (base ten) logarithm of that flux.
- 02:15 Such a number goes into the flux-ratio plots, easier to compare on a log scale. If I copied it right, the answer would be 0.507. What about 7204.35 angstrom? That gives 0.520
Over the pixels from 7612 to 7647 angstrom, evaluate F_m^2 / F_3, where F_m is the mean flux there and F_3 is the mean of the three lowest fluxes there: 3.77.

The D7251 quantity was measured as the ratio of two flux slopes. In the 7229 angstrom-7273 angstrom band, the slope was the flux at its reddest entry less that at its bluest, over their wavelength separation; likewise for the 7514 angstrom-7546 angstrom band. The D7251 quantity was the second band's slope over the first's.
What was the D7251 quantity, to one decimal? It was 2.1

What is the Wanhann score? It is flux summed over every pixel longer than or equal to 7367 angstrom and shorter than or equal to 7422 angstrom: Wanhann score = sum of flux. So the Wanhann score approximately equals 51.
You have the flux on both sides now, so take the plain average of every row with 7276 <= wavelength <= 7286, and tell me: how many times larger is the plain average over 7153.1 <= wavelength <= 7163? 1.00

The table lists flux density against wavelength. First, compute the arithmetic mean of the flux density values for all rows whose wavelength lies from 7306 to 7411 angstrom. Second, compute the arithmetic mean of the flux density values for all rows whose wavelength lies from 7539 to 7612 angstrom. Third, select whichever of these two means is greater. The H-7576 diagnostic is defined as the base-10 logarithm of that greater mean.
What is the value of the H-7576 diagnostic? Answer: 0.532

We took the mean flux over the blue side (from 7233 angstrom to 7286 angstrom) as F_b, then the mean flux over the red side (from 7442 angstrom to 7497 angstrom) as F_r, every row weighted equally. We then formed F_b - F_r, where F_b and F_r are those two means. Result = 0.096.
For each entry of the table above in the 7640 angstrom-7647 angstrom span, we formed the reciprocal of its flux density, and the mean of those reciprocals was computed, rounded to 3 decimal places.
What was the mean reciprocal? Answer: 0.284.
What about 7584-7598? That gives 0.283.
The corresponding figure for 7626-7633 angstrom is 0.282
